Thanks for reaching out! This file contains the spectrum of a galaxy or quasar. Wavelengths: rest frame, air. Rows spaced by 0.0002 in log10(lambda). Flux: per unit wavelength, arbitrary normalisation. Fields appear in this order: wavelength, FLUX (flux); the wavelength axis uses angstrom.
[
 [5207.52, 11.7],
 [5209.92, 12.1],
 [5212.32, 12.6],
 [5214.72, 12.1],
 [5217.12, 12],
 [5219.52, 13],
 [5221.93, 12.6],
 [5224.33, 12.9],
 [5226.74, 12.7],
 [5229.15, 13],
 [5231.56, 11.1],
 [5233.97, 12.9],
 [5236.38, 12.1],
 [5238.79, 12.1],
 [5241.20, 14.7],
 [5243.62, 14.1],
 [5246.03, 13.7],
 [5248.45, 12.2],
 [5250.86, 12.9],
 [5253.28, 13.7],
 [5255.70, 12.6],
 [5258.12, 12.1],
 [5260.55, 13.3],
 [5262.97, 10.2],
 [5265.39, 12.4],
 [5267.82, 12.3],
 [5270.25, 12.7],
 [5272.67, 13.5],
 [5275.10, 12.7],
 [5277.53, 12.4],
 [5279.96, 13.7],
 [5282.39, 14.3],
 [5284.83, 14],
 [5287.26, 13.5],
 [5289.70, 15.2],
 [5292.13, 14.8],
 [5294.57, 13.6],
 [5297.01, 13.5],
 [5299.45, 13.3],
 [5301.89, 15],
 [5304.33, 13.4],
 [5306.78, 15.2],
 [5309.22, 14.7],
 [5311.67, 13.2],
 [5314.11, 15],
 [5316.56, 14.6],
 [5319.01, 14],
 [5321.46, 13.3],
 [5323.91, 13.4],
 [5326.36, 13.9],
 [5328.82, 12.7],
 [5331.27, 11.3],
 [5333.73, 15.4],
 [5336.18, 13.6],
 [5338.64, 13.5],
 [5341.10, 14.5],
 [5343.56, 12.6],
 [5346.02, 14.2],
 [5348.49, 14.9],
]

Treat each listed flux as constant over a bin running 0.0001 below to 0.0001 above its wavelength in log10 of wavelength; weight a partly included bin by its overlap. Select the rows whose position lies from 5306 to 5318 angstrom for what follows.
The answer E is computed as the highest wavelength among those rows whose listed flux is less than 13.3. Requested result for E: 5311.67 angstrom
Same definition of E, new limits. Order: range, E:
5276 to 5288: 5277.53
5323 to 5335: 5331.27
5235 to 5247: 5238.79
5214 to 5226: 5224.33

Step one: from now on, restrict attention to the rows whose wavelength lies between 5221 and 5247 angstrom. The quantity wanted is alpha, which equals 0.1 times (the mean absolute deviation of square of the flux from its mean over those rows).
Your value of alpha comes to 1.9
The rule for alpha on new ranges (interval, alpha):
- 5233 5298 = 2.2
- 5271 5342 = 2.1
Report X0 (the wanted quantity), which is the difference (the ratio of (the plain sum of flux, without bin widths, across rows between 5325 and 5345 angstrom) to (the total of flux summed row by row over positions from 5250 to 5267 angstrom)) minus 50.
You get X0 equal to -48.8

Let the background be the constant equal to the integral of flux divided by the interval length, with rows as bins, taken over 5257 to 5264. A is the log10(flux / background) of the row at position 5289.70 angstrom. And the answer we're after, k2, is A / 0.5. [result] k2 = 0.21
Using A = 0.11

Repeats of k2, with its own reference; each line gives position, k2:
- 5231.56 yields -0.06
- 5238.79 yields 0.01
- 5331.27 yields -0.04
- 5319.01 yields 0.14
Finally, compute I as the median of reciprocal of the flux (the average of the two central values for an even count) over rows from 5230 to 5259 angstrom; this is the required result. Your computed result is 0.078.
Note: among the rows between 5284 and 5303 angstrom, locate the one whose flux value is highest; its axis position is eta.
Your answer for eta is 5289.70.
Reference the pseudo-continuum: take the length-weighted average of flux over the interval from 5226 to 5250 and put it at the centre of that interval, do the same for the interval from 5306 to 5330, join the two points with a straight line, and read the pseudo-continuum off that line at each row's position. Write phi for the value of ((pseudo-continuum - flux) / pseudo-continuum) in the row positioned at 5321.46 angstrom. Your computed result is 0.05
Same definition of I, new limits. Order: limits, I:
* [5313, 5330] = 0.072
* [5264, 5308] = 0.074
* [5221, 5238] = 0.079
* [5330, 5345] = 0.074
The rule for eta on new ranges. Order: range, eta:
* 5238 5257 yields 5241.20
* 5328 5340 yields 5333.73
